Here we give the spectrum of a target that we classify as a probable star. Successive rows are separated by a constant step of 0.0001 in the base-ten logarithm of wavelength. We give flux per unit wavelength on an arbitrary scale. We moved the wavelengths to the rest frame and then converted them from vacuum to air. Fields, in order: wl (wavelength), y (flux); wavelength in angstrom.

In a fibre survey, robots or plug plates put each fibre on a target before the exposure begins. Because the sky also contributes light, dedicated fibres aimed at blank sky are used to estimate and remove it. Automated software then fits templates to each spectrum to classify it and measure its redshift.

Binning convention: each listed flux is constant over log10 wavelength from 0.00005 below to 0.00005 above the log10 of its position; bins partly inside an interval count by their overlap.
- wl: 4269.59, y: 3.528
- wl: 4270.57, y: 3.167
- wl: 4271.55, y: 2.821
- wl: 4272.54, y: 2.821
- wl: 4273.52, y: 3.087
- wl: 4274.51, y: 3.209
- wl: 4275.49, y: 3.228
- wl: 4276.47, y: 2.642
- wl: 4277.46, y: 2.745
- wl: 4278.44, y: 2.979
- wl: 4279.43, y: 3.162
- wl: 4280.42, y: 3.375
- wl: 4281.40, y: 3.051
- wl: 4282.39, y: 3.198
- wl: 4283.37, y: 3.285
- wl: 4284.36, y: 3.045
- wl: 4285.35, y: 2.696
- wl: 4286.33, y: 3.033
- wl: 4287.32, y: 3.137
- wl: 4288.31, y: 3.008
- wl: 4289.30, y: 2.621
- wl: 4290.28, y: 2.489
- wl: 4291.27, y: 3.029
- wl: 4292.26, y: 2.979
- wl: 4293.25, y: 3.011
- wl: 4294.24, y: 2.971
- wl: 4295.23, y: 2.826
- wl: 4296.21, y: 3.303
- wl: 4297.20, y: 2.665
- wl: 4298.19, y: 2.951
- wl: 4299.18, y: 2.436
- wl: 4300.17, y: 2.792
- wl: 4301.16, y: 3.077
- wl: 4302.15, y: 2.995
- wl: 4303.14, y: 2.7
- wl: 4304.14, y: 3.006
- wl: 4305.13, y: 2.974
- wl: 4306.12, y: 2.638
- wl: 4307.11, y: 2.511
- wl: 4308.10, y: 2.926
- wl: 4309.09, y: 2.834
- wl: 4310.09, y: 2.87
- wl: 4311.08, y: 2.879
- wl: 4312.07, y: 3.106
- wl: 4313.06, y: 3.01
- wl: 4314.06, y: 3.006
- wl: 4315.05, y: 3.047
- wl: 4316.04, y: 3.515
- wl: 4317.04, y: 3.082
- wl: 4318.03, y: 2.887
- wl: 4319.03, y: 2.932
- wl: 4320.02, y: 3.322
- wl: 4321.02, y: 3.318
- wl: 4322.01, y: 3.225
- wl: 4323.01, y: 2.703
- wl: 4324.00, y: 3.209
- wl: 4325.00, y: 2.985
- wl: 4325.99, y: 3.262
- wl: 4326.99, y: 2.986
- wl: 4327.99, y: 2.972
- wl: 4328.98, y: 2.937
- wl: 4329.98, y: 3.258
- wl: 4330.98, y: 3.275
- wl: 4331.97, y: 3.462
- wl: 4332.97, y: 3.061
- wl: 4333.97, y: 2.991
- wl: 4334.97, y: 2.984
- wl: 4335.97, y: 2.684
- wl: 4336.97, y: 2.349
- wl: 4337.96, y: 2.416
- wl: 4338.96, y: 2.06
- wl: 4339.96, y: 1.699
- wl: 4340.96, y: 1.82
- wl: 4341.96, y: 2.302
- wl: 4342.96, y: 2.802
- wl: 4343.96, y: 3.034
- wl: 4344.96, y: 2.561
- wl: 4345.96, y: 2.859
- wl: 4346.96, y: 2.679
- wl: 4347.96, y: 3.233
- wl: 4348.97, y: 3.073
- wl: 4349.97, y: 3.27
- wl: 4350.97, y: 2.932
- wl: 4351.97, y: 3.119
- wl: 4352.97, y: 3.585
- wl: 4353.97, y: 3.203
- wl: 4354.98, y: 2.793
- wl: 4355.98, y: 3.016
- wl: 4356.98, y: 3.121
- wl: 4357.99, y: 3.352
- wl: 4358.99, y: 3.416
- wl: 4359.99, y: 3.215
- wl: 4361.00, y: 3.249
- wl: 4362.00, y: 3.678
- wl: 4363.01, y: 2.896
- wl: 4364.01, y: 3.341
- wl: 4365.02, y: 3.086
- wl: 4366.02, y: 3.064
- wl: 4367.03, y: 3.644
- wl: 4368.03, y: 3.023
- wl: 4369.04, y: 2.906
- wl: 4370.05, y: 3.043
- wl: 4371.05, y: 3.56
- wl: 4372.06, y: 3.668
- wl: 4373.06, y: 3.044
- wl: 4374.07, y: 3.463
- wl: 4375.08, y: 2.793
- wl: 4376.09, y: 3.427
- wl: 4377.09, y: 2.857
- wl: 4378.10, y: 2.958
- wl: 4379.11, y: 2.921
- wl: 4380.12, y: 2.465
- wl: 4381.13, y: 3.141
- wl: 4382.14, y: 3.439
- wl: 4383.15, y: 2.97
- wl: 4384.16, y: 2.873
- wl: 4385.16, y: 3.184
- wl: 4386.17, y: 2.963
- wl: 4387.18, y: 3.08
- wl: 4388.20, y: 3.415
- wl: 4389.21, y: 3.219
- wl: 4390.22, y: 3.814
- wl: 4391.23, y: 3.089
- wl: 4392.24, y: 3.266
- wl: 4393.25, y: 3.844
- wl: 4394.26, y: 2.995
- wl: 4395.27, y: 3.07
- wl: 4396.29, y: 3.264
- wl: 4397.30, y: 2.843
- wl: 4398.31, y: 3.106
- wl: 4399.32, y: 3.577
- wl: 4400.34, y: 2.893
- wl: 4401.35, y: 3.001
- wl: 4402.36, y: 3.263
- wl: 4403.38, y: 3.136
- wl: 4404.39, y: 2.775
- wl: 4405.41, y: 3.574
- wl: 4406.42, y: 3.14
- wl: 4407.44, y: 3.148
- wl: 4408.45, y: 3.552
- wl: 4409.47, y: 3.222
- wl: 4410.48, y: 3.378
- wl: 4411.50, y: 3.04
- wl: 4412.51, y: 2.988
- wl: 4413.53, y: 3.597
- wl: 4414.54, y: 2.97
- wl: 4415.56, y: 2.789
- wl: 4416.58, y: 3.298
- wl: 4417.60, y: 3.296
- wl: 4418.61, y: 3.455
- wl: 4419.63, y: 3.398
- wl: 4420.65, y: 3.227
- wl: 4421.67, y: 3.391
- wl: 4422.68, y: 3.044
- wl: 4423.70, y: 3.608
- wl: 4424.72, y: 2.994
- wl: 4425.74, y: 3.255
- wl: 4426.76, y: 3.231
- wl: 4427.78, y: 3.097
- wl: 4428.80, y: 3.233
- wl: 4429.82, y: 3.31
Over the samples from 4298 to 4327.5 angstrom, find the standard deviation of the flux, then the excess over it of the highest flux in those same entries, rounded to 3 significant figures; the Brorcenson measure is 3.28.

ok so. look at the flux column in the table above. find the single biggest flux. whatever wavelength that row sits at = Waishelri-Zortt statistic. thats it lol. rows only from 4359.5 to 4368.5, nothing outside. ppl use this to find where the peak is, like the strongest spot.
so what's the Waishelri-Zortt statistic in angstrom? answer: 4362.00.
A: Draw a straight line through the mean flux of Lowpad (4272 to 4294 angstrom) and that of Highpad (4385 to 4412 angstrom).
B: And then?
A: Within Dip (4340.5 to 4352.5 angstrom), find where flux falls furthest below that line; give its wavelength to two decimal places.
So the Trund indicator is 4340.96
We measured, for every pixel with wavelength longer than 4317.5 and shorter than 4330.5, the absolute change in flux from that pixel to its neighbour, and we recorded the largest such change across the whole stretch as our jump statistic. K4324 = 0.52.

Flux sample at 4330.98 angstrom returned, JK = 3.275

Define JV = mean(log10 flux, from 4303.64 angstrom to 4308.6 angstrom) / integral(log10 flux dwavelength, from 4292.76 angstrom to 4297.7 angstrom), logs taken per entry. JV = 0.193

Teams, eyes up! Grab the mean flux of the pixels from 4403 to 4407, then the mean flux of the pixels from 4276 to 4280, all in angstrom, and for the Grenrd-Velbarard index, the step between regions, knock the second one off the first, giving 0.27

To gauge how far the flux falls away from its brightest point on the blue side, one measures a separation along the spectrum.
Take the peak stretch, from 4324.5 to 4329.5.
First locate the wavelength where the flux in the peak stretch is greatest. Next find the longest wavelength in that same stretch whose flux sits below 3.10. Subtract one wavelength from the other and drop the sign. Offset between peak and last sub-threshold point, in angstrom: 3.0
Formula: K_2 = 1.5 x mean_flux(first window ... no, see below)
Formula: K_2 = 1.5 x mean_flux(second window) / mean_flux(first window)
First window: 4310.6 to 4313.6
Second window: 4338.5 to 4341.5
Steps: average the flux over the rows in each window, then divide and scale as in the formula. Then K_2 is 0.93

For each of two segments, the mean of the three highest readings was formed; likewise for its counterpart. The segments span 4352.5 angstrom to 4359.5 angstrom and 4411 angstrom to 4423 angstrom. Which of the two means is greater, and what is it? 3.48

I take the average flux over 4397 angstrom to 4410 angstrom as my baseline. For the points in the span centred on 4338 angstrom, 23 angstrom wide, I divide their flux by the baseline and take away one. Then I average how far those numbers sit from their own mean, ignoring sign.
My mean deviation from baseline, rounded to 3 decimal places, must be 0.117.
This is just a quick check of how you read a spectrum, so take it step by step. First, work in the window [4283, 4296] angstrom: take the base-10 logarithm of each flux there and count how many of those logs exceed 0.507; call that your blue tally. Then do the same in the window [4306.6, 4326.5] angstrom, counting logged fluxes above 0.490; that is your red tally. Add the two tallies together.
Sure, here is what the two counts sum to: 8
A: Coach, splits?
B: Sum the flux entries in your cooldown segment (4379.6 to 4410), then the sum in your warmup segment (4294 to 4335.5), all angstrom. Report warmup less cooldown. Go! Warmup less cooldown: 31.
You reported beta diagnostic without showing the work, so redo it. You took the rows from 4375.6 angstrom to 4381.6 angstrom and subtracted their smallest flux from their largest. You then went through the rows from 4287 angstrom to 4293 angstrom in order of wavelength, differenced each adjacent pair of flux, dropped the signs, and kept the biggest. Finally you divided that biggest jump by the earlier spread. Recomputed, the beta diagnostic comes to 0.56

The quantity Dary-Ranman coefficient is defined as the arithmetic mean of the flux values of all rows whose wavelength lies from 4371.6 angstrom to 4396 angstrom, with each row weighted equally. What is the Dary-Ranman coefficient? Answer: 3.16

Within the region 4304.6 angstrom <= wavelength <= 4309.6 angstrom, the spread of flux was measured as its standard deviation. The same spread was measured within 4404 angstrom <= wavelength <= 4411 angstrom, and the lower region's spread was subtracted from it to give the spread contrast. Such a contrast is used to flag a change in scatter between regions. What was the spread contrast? 0.08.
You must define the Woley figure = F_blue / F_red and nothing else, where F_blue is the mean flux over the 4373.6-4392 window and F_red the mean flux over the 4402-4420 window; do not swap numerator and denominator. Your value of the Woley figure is 0.97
